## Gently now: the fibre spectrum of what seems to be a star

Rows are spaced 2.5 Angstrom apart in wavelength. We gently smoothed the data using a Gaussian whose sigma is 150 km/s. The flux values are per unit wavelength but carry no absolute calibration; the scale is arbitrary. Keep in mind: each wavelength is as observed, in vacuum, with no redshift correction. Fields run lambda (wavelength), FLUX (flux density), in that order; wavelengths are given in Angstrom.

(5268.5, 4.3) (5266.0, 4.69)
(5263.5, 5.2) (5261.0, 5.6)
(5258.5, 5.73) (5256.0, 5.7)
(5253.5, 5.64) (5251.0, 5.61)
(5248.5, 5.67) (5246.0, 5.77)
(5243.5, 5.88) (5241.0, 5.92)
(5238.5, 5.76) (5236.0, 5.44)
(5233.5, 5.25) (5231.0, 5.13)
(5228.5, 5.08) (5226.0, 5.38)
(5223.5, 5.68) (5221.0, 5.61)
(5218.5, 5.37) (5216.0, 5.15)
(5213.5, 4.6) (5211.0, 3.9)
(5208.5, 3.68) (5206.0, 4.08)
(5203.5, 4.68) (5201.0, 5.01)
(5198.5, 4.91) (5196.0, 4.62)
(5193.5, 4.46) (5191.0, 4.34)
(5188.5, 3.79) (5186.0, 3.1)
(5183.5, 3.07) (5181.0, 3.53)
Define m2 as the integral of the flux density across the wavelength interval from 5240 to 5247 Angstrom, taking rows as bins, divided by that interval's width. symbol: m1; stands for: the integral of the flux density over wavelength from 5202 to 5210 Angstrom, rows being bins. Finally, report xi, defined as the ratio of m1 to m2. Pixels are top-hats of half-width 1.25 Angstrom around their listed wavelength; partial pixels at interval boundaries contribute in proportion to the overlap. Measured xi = 6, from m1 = 33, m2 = 5.9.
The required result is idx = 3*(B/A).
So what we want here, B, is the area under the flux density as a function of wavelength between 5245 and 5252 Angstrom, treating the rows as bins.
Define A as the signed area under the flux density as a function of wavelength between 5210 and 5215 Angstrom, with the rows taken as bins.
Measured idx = 5.5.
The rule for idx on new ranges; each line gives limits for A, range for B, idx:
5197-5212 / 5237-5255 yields 4.7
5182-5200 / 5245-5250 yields 1.2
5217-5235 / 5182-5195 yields 1.5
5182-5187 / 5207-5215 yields 6.3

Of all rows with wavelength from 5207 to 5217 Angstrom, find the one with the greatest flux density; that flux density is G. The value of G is 5.15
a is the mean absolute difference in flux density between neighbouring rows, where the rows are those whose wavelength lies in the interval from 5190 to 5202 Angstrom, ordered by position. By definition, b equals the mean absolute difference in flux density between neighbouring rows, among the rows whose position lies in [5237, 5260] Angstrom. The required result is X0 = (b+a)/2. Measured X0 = 0.12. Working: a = 0.17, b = 0.07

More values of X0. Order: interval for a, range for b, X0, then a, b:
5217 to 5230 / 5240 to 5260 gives 0.14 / 0.23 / 0.06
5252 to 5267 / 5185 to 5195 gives 0.34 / 0.23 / 0.45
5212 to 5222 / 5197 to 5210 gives 0.35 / 0.34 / 0.36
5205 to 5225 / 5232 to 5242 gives 0.28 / 0.34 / 0.22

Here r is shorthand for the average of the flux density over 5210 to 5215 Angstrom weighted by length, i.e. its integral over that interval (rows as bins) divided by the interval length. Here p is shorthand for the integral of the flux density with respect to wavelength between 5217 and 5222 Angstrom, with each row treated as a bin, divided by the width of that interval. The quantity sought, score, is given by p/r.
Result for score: 1.3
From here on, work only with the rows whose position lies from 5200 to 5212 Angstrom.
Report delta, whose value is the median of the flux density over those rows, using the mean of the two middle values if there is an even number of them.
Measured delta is 4.1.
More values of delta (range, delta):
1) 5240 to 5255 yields 5.7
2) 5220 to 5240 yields 5.4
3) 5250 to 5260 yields 5.7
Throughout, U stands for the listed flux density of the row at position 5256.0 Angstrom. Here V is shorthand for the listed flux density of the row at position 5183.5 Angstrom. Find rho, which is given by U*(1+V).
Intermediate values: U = 5.7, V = 3.07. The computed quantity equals 23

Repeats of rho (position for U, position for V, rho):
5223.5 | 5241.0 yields 39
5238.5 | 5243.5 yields 40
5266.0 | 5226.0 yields 30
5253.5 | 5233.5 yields 35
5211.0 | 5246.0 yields 26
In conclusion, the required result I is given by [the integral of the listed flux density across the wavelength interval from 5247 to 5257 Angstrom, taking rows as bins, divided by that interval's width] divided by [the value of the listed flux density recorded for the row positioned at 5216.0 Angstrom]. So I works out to 1.1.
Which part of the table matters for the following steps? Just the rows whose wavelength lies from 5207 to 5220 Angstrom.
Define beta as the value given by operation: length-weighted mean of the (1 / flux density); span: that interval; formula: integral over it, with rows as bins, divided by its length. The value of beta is 0.225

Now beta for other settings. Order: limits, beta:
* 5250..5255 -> 0.178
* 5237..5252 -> 0.174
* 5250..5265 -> 0.180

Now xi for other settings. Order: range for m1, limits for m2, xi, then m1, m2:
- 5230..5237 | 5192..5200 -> 8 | 37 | 4.7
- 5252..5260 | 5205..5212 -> 12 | 45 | 3.9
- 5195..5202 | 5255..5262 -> 6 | 34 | 5.7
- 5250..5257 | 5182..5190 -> 12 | 40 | 3.4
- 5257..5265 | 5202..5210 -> 11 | 44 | 4.2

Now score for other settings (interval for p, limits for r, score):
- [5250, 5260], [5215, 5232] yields 1.1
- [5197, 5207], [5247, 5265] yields 0.8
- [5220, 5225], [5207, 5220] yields 1.2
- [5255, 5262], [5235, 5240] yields 1.0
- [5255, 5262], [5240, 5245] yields 1.0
